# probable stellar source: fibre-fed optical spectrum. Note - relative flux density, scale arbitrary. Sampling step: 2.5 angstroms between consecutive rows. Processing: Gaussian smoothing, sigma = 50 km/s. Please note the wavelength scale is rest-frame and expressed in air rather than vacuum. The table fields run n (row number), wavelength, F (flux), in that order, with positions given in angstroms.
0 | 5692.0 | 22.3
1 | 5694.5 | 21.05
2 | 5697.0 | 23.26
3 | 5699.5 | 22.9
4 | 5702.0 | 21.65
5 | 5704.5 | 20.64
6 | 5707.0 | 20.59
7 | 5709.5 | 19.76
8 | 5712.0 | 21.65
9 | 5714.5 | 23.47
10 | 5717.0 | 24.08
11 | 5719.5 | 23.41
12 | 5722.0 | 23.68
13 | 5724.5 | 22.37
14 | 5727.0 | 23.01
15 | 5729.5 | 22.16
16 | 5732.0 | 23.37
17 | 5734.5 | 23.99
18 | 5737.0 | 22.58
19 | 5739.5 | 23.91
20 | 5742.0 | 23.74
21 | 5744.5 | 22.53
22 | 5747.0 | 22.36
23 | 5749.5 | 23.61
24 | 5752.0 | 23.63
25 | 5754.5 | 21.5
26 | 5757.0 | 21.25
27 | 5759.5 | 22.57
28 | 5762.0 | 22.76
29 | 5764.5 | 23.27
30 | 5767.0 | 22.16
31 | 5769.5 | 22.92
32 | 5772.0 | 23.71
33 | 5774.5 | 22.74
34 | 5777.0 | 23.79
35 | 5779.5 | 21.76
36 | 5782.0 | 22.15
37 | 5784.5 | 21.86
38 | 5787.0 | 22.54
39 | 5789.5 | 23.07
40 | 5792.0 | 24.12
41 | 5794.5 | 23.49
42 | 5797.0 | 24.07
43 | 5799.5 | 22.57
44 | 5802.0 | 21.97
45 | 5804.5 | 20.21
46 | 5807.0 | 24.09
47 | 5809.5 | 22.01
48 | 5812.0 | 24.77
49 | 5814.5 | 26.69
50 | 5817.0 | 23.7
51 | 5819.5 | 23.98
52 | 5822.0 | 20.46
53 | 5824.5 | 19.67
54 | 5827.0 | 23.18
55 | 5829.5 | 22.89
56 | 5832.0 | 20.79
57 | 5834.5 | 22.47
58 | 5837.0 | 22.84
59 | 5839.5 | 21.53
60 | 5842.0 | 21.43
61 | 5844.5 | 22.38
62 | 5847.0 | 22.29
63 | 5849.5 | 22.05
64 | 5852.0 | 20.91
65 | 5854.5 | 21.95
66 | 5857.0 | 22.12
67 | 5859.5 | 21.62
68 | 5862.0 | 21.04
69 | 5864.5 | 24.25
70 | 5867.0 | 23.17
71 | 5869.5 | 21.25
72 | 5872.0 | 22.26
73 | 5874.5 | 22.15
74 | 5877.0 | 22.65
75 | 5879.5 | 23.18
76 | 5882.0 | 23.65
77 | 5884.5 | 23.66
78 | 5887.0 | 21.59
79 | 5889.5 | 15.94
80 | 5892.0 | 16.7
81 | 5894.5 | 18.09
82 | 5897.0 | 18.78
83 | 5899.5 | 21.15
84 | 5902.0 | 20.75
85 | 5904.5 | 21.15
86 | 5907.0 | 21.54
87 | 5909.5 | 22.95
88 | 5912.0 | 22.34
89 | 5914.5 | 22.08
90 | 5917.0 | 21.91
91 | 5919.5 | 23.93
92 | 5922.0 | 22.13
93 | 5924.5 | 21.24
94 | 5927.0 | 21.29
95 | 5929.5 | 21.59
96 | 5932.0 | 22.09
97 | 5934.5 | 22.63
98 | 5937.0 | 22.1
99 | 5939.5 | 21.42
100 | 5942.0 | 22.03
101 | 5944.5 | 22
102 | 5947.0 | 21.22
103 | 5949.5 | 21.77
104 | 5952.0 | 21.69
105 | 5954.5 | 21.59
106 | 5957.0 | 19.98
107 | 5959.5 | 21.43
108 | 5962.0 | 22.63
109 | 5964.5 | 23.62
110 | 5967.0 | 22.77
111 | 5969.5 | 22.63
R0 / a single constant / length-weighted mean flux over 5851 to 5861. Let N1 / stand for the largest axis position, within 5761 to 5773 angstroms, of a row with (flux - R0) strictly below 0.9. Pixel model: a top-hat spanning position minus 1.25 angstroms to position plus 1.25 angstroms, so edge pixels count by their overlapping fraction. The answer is 5767.0 angstroms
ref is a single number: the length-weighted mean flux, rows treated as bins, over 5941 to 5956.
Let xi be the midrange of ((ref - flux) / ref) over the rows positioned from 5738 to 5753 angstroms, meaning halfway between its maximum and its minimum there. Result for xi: -0.07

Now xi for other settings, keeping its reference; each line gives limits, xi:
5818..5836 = -0.01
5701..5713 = 0.05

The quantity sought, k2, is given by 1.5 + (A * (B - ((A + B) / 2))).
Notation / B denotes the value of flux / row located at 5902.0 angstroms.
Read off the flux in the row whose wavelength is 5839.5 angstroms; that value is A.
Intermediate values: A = 21.53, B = 20.75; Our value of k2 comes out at -7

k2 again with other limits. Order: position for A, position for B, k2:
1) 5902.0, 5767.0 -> 16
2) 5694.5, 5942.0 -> 12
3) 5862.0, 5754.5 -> 6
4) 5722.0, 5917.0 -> -19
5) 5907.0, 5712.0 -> 3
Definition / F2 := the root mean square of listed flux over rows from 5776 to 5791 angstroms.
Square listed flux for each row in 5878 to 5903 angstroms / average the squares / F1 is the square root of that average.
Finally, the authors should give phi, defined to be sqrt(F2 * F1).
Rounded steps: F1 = 20.5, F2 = 22.5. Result 21.5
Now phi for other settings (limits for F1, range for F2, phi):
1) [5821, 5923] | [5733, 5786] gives 22.3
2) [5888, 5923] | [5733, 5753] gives 22.0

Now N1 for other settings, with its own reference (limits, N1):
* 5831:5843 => 5842.0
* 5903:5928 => 5927.0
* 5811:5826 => 5824.5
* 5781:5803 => 5802.0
